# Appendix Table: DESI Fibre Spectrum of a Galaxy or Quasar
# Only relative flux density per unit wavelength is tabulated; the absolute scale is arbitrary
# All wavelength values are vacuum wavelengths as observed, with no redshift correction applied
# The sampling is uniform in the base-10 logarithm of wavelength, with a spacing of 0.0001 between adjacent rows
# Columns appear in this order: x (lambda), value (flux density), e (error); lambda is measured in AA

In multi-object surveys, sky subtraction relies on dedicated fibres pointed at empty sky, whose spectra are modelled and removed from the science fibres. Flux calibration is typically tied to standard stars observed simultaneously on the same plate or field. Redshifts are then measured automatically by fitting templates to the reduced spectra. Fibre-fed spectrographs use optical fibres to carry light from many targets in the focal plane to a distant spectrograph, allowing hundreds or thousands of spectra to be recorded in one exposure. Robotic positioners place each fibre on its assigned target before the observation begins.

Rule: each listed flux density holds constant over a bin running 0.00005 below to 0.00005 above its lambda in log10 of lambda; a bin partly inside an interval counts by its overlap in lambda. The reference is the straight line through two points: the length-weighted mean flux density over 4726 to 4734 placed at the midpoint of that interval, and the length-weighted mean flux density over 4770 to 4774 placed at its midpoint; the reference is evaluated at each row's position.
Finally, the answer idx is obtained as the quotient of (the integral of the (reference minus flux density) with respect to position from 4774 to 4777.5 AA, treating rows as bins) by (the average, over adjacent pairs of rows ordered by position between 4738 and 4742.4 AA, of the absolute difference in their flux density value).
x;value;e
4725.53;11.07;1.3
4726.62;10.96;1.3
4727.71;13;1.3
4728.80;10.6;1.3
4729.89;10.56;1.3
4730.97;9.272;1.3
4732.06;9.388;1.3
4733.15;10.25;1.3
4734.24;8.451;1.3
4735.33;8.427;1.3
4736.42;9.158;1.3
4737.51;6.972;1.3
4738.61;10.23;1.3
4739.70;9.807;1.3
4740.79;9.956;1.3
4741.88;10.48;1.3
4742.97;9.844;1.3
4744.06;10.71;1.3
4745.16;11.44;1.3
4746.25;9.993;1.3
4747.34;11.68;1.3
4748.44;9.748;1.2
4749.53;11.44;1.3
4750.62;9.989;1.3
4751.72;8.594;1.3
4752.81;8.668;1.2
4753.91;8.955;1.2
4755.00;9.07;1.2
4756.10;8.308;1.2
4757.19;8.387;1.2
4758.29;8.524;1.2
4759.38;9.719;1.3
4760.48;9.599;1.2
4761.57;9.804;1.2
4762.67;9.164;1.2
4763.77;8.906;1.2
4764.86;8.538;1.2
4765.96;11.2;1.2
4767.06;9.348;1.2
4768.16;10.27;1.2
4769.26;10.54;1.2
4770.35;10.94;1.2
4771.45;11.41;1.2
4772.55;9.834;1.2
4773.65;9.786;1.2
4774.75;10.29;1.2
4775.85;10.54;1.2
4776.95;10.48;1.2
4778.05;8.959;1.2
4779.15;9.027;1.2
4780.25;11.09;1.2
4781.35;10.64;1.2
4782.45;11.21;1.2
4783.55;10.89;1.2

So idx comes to 0.9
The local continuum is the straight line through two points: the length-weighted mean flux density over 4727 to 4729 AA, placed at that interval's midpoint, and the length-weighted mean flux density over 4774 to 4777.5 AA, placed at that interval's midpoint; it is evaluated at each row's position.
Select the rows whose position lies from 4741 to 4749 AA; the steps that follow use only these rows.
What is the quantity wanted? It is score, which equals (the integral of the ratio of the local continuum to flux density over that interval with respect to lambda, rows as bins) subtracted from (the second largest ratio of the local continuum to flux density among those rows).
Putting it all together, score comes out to -7.53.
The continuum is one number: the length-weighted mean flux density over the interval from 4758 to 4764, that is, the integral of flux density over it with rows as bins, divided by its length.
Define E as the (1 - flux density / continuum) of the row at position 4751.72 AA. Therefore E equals 0.080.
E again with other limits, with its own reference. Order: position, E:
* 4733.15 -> -0.097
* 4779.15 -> 0.034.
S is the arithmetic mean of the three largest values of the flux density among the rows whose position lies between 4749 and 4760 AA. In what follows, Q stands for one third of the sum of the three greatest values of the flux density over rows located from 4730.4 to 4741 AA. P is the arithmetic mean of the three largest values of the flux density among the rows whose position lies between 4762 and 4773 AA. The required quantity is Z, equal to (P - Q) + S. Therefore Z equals 11.4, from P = 11.2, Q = 10.1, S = 10.4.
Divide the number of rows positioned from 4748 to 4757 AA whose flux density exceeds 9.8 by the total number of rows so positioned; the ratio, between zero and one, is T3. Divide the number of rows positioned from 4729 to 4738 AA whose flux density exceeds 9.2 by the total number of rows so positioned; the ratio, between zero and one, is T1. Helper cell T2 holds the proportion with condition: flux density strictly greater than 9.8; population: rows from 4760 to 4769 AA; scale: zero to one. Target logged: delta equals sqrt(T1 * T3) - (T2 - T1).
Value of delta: 0.5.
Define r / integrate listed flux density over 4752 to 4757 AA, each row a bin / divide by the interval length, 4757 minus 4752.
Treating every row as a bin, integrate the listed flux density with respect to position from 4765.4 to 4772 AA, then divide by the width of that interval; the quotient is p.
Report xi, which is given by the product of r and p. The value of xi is 93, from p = 10.61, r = 8.7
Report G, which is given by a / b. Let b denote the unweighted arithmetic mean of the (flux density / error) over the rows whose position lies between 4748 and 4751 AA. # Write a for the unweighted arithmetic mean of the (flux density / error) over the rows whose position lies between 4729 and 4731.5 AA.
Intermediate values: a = 7.6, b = 8.20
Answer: 0.93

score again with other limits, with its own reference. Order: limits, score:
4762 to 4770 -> -7.66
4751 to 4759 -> -8.88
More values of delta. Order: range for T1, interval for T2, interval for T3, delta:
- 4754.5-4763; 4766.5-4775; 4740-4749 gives 0.2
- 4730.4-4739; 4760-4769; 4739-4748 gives 0.8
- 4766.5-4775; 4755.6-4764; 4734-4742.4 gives 1.6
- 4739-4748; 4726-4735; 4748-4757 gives 0.9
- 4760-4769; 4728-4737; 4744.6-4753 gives 0.9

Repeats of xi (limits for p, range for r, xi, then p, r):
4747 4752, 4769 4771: 112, 10.31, 10.8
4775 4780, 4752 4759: 86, 9.86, 8.7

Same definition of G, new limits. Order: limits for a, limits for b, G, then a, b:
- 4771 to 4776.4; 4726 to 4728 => 0.94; 8.6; 9.22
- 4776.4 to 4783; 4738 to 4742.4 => 1.10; 8.5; 7.78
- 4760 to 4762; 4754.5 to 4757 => 1.12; 8.1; 7.24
